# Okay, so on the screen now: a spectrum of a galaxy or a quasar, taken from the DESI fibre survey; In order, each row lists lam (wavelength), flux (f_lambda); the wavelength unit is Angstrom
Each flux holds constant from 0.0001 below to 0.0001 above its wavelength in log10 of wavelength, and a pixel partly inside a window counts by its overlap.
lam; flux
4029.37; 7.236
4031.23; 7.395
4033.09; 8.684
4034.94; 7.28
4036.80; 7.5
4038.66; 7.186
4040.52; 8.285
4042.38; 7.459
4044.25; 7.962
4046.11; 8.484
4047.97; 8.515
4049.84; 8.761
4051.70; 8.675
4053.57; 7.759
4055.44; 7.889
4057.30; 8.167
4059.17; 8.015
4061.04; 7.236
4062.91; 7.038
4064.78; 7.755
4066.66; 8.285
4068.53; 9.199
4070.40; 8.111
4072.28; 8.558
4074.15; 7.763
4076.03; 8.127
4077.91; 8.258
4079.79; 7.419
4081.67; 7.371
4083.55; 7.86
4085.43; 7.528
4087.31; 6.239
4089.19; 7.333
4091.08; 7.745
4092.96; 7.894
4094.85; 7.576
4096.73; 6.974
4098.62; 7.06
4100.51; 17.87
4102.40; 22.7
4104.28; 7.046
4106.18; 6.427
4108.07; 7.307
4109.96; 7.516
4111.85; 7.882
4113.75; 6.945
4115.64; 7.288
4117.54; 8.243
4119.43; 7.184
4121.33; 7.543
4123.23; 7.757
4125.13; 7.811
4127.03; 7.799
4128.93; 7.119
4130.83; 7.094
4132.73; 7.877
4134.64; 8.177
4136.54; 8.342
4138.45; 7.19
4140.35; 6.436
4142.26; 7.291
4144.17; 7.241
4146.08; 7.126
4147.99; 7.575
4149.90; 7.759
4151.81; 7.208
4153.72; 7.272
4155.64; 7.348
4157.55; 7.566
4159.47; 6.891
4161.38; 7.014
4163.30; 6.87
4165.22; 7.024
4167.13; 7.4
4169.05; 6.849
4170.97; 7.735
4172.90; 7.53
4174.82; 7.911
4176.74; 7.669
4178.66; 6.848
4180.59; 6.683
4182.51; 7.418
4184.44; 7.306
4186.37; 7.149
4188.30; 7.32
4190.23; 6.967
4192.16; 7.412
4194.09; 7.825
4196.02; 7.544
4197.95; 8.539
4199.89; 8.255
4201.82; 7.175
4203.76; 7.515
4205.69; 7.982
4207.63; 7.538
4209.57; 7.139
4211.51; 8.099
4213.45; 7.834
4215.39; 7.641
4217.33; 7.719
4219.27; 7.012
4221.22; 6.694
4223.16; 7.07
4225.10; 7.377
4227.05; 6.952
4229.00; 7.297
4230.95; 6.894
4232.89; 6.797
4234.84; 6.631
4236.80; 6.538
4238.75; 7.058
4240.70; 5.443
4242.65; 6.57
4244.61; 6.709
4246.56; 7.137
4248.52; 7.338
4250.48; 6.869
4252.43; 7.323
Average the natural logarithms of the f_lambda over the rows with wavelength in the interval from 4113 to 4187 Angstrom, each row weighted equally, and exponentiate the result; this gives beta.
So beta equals 7.4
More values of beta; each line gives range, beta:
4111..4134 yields 7.5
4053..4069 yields 7.9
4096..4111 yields 9.2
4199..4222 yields 7.5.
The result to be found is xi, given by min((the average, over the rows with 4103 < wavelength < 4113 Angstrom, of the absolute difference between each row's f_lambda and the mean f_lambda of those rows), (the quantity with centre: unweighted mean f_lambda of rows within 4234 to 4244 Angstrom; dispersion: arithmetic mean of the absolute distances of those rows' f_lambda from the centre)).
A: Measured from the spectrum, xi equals 0.40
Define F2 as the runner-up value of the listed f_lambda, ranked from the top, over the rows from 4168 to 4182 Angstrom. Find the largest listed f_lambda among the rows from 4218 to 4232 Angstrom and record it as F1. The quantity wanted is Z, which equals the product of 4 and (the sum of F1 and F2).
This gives 60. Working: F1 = 7.377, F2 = 7.735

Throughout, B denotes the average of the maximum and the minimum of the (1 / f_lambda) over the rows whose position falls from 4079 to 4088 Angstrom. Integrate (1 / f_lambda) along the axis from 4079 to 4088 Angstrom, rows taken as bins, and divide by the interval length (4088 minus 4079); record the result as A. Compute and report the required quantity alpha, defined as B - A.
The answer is 0.0061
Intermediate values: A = 0.1376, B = 0.144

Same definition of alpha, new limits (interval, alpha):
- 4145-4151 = 0.0006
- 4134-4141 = 0.0037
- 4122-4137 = 0.0006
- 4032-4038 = -0.0031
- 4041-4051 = 0.0025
